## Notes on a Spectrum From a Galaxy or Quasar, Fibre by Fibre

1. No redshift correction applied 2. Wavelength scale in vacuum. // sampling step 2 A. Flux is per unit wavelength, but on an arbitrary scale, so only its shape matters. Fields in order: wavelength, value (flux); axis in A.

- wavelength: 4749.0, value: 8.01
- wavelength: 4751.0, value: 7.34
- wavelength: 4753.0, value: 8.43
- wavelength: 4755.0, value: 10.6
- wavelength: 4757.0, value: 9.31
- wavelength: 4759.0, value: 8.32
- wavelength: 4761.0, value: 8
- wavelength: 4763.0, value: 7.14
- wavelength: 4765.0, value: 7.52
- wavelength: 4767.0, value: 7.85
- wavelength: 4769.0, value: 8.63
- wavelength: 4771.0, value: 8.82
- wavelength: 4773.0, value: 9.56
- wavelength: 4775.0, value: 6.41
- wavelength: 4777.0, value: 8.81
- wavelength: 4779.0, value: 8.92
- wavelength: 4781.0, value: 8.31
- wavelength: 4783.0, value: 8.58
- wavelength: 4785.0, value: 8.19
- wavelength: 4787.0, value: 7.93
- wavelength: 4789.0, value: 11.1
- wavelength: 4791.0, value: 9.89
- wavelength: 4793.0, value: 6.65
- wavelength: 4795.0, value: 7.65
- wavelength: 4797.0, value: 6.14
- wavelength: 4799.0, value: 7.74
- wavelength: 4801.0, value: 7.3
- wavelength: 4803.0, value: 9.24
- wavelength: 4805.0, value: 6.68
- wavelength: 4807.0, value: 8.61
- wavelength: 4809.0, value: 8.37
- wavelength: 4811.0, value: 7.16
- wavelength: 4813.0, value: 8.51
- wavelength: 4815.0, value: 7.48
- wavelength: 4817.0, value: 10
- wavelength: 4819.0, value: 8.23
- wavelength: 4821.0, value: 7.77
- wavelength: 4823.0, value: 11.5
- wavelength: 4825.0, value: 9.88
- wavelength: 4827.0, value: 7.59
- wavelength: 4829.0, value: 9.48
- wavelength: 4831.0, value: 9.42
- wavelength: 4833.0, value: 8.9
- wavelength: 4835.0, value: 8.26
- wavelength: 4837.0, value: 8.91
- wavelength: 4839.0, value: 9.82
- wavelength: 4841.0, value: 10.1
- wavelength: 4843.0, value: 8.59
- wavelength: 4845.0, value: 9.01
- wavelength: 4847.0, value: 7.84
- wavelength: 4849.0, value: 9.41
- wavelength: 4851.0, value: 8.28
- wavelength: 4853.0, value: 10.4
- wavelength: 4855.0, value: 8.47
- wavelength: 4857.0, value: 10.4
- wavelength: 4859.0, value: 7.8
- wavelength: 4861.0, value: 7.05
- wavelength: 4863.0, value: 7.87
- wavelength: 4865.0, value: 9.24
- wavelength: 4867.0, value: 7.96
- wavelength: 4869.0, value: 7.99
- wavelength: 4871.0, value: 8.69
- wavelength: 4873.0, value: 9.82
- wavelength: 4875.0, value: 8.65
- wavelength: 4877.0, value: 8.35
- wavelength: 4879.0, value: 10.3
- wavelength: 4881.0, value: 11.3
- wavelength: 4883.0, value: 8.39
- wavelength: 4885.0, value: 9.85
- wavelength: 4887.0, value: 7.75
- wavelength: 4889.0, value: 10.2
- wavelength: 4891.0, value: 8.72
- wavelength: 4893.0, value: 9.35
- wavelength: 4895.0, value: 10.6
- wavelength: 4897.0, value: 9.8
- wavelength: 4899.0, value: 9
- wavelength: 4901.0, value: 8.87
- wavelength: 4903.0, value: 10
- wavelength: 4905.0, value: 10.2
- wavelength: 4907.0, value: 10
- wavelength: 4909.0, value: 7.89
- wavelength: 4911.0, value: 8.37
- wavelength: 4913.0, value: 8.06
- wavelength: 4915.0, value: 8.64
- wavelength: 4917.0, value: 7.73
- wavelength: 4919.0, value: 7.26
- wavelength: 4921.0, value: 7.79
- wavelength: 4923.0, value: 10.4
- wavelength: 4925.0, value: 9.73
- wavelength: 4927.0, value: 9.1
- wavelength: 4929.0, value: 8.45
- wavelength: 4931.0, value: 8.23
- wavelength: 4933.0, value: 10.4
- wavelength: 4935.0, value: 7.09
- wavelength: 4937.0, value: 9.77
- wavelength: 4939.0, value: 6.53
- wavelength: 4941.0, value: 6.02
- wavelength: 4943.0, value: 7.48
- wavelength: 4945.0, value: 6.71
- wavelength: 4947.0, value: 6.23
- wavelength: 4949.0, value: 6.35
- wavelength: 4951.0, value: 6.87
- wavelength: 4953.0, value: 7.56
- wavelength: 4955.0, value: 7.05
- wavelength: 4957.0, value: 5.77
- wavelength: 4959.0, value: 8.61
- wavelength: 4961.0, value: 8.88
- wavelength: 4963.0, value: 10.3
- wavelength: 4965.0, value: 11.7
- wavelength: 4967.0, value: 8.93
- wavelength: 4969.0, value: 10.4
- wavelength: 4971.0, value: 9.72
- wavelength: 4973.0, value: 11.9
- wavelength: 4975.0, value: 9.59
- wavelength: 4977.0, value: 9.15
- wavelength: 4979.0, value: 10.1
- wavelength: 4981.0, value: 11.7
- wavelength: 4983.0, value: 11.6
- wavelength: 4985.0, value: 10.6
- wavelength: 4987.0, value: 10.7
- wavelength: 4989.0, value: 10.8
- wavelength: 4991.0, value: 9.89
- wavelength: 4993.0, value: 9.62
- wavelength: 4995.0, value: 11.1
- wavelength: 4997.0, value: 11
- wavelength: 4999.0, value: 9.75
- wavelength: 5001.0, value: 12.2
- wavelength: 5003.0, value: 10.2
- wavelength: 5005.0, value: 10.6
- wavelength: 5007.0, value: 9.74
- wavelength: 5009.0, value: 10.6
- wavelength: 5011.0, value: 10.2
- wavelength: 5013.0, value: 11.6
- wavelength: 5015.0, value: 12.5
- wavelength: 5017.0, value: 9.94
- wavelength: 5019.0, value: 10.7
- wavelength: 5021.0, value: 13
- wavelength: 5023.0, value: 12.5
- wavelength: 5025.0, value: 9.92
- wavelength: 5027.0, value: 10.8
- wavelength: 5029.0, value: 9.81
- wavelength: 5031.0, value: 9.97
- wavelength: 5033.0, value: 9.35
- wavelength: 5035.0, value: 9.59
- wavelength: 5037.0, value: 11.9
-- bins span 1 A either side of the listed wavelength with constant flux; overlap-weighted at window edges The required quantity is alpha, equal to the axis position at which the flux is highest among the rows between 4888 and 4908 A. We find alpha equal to 4895.0 A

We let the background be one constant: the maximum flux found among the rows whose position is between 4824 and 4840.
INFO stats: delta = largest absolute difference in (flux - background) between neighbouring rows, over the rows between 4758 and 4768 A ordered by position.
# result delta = 0.9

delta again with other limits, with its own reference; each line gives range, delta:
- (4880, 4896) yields 2.9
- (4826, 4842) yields 1.9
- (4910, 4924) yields 2.6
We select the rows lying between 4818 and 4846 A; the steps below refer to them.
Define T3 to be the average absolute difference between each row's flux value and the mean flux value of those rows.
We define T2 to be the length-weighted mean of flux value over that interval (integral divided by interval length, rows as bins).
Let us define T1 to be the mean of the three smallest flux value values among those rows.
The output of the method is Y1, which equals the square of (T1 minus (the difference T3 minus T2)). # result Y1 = 262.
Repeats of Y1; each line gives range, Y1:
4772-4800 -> 186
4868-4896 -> 269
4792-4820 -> 182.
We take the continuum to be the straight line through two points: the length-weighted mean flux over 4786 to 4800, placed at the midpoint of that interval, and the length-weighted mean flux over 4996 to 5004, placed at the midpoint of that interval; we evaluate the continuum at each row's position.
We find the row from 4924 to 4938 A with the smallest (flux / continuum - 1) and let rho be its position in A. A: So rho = 4935.0 A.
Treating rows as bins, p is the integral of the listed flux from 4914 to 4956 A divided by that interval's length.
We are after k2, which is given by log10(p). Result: 0.90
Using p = 7.9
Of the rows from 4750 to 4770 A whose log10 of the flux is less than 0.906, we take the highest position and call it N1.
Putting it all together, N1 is 4767.0 A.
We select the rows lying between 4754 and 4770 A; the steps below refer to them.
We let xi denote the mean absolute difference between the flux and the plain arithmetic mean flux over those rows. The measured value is 0.82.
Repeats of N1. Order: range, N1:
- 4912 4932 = 4921.0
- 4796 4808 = 4805.0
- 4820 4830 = 4827.0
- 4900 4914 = 4909.0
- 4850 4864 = 4863.0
